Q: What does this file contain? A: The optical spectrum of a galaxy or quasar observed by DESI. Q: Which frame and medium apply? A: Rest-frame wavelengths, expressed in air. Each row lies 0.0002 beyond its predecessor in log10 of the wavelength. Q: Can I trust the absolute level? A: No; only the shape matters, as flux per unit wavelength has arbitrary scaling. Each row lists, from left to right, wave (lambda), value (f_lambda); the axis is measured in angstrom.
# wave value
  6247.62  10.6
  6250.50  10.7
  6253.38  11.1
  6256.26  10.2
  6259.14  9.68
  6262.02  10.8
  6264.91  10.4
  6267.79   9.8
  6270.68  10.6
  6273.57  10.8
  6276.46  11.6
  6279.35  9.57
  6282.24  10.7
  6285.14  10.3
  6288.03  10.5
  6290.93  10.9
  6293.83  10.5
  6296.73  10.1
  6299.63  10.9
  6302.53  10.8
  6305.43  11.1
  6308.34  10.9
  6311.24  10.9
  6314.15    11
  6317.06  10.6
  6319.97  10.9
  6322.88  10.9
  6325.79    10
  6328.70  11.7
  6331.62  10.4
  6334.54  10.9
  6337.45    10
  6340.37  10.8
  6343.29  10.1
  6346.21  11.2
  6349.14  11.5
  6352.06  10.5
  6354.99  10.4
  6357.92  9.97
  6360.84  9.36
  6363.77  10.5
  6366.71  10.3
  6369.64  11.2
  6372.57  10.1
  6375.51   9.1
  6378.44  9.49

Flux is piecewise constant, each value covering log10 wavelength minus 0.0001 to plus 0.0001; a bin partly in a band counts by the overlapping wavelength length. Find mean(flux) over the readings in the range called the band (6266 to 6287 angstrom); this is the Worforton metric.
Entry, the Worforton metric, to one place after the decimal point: 10.5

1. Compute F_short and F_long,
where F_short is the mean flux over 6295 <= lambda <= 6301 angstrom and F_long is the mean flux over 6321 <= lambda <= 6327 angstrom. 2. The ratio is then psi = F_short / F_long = 1.00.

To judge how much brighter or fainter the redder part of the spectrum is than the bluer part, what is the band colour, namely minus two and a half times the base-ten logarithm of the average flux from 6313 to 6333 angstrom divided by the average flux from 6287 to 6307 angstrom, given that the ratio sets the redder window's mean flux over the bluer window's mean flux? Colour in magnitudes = -0.010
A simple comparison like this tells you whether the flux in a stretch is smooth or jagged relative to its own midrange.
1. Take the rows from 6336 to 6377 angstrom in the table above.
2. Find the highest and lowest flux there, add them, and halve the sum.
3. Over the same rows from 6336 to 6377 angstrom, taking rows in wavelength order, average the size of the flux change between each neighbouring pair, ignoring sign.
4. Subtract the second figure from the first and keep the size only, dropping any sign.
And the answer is 9.6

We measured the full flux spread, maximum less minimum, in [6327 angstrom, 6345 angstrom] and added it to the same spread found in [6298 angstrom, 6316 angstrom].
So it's 2.0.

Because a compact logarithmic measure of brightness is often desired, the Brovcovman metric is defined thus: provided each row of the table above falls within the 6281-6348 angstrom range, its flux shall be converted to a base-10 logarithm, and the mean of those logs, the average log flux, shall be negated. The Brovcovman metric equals -1.03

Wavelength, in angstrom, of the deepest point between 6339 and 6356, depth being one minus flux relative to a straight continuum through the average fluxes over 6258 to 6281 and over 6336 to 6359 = 6343.29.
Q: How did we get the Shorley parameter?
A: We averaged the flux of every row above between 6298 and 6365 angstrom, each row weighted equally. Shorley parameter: 10.67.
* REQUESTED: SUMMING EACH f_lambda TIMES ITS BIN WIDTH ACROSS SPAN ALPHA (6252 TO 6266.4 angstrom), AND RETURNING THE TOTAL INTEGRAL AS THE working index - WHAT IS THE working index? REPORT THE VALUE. 150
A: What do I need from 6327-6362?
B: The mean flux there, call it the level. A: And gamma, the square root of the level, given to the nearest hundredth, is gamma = 3.25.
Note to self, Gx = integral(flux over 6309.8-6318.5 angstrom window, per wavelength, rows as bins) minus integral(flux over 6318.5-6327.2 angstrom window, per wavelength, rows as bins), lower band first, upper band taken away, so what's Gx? 1.9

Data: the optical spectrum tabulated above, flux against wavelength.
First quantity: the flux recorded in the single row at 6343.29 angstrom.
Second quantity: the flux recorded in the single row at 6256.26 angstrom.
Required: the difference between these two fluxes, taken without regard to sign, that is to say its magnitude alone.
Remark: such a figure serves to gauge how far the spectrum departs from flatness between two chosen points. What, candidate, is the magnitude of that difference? 0.1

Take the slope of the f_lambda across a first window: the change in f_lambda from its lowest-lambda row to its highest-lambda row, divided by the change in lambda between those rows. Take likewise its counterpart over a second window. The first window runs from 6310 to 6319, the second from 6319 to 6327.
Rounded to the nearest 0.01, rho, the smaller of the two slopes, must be -0.15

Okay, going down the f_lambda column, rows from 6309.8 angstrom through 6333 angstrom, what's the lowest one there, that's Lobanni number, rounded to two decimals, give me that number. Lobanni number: 10.00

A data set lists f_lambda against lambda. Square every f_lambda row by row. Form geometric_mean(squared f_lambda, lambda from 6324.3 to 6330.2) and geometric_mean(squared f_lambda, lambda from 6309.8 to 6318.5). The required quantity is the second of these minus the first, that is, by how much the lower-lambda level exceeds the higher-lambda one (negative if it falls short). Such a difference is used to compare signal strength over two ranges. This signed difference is 0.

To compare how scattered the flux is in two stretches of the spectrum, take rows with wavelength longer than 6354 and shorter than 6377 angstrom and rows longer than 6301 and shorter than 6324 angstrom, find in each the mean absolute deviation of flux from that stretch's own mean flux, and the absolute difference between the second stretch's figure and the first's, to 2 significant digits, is 0.39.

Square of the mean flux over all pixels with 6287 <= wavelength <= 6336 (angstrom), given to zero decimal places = 116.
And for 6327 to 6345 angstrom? 113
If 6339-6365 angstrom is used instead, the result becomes 110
